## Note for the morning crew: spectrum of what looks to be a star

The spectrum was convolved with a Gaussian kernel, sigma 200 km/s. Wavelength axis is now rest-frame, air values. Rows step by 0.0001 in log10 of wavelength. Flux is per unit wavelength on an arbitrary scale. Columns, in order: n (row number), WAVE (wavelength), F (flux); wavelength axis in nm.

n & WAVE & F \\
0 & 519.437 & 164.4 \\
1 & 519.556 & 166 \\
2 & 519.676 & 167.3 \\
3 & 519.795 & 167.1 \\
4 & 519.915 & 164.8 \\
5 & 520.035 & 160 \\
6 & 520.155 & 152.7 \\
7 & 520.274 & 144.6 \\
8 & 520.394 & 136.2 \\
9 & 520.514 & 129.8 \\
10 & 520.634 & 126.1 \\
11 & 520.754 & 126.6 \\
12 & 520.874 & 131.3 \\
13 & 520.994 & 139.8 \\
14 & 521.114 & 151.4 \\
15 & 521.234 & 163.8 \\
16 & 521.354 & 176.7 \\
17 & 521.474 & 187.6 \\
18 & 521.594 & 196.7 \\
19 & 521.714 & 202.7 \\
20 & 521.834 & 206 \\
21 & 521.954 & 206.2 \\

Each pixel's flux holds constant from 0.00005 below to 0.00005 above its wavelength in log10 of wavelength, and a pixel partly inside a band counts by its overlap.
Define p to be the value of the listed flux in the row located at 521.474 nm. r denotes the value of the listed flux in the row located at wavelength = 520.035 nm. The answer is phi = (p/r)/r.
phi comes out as 0.0073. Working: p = 187.6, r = 160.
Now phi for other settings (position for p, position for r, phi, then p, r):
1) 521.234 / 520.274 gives 0.0078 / 163.8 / 144.6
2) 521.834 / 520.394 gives 0.0111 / 206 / 136.2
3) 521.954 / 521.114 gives 0.0090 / 206.2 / 151.4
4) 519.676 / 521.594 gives 0.0043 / 167.3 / 196.7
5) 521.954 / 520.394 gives 0.0111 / 206.2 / 136.2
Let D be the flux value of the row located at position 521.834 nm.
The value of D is 206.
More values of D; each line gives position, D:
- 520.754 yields 126.6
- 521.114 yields 151.4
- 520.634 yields 126.1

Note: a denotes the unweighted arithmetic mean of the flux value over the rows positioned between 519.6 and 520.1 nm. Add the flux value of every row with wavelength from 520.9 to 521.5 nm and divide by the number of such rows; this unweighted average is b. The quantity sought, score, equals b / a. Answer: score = 1.0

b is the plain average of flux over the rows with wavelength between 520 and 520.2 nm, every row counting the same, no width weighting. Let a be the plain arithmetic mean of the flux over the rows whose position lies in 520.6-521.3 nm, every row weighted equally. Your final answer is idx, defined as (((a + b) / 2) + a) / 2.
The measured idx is 144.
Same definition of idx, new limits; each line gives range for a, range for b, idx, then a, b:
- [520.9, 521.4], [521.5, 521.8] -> 168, 158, 200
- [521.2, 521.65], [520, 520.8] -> 171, 181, 139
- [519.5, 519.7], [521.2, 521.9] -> 172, 167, 189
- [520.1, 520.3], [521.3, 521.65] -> 158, 149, 187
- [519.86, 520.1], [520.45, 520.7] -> 154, 162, 128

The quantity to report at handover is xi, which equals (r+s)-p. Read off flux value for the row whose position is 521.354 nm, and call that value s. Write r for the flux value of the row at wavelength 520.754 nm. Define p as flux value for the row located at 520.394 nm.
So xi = 167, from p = 136.2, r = 126.6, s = 176.7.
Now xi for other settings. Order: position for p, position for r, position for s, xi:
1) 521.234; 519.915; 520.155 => 154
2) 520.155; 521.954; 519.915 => 218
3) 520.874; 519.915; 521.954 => 240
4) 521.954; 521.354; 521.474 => 158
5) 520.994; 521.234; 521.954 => 230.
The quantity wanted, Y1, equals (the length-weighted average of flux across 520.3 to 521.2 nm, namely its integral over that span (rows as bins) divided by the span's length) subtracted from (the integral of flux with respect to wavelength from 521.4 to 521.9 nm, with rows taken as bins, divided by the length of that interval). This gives 62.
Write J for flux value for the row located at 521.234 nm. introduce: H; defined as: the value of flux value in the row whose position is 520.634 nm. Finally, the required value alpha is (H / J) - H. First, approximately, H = 126.1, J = 163.8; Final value -125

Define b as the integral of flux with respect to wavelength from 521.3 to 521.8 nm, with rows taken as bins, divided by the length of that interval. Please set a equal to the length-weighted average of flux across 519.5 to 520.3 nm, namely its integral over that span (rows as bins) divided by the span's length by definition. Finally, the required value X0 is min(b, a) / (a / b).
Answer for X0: 192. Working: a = 161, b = 192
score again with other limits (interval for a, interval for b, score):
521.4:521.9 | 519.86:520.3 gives 0.8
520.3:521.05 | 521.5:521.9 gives 1.5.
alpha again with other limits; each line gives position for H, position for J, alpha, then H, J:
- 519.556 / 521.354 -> -165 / 166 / 176.7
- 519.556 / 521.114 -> -165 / 166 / 151.4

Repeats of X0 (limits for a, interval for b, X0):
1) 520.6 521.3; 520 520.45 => 148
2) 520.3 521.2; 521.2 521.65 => 182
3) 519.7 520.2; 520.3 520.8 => 105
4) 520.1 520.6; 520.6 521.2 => 133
